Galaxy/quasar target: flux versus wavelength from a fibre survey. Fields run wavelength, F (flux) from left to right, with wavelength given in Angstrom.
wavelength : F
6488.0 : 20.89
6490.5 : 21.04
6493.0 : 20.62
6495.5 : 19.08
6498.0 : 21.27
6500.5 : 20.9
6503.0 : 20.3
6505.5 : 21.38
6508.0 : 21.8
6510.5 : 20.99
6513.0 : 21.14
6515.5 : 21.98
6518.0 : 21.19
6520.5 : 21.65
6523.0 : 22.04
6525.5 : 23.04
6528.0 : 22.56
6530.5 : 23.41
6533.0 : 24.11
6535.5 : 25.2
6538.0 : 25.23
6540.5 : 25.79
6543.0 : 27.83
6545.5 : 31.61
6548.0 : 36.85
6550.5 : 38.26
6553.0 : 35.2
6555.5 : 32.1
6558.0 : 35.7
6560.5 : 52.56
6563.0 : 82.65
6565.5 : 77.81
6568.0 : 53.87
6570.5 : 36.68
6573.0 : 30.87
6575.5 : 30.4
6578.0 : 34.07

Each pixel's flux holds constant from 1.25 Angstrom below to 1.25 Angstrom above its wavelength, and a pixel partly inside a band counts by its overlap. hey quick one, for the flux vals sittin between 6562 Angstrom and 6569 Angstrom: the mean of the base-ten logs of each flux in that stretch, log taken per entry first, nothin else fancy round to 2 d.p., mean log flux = 1.85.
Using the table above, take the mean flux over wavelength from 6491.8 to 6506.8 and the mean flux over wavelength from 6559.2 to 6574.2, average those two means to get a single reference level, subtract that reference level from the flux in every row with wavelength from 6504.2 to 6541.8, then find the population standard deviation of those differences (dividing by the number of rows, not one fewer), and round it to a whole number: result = 2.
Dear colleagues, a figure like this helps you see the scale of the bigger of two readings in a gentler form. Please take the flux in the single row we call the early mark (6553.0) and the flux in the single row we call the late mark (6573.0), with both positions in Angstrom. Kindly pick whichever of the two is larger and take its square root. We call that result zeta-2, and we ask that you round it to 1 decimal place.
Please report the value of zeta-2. 5.9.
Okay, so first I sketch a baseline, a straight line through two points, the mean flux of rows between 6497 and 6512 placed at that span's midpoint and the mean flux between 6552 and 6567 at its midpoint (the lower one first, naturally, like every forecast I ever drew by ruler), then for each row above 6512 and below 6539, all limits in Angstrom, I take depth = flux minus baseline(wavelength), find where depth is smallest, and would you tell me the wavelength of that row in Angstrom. 6538.0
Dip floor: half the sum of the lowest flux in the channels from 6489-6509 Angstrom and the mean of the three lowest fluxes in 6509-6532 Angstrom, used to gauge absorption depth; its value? 20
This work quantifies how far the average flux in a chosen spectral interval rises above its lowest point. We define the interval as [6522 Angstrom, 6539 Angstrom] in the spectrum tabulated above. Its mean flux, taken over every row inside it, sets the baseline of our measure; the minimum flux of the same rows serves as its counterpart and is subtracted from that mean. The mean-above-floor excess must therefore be 1.6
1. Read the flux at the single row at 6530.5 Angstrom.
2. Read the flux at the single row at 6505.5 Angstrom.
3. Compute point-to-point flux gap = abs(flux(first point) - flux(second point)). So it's 2.0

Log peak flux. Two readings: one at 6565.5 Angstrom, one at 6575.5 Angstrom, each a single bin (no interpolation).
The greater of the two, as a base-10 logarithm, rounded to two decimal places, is 1.89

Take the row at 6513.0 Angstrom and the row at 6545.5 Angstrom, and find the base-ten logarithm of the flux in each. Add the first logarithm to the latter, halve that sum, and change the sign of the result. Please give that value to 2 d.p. -1.41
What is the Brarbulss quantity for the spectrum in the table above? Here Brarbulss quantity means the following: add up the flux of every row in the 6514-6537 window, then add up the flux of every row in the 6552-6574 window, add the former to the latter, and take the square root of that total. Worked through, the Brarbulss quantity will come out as 25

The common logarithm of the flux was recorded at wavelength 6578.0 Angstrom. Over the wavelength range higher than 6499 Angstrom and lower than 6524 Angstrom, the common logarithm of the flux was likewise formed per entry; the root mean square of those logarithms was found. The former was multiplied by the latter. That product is 2.0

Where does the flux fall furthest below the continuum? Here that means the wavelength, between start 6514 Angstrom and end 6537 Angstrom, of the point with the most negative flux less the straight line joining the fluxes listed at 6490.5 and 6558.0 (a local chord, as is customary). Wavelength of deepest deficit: 6528.0 Angstrom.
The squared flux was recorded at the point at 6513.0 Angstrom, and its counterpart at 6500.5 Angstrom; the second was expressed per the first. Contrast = 1.0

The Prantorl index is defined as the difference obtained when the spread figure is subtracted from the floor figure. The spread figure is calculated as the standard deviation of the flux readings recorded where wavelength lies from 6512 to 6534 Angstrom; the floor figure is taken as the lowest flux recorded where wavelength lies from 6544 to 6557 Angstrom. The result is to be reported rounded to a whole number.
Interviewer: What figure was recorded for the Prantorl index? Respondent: 31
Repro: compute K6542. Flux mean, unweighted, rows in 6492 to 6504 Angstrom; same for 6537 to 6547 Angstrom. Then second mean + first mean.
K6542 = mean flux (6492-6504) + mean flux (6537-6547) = 48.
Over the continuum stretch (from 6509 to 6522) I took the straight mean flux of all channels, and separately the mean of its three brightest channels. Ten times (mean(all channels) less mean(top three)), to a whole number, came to -2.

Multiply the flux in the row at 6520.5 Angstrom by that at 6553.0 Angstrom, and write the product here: 762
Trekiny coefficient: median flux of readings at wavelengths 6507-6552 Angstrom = 23.2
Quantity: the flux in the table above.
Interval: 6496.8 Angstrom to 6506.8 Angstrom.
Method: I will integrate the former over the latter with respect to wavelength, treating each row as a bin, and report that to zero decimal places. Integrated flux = 210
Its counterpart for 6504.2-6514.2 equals 213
